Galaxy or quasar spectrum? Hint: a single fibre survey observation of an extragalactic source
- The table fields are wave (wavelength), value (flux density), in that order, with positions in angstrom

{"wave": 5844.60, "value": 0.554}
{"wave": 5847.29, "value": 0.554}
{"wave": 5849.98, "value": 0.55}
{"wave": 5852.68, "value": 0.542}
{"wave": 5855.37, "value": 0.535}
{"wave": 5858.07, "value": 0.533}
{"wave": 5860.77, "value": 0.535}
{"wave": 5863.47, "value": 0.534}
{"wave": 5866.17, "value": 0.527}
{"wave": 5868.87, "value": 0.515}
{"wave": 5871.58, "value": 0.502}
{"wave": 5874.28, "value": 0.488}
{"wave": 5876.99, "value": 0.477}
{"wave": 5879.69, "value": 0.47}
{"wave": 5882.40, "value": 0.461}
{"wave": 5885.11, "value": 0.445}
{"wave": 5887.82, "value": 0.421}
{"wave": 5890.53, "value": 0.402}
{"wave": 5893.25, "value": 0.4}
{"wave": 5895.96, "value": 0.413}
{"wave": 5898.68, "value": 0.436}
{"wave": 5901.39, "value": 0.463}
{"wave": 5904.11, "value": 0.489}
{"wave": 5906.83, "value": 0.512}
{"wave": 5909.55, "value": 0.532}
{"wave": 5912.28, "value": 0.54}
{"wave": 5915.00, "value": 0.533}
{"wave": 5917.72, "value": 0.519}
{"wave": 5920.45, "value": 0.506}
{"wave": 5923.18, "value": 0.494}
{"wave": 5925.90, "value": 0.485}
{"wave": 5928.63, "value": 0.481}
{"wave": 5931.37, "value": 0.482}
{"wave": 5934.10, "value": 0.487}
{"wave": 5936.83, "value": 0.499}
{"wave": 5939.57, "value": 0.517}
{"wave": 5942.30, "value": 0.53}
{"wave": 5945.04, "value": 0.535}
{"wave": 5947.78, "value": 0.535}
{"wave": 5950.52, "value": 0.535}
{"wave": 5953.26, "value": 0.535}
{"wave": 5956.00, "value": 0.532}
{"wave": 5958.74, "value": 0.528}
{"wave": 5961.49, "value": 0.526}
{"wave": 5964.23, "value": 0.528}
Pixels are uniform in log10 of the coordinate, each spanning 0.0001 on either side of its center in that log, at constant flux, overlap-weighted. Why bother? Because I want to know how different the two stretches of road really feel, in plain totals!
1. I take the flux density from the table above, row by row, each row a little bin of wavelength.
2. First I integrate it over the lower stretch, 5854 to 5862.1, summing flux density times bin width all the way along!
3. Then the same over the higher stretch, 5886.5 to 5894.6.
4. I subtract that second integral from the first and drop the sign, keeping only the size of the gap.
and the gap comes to 1.0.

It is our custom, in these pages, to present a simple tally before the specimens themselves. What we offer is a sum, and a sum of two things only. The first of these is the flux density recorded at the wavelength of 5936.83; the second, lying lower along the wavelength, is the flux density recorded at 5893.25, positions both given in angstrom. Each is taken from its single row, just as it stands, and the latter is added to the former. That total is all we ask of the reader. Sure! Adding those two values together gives 0.90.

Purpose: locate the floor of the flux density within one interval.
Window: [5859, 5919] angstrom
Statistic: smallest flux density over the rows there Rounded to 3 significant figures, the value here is 0.400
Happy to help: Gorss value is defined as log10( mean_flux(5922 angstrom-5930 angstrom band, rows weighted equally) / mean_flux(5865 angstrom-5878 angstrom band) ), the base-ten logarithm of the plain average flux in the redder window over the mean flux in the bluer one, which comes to -0.013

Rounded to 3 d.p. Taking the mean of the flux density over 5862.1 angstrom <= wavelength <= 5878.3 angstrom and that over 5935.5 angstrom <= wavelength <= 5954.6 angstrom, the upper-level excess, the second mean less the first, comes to 0.019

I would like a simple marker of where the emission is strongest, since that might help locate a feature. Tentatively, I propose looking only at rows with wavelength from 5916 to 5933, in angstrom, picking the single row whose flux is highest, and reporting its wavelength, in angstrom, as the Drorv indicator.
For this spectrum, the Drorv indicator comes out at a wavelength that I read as 5917.72 angstrom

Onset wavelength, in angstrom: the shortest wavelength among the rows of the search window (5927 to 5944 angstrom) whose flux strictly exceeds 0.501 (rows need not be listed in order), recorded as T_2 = 5939.57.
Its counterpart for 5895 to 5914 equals 5906.83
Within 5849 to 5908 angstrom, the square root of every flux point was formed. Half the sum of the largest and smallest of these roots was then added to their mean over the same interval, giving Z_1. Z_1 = 1.38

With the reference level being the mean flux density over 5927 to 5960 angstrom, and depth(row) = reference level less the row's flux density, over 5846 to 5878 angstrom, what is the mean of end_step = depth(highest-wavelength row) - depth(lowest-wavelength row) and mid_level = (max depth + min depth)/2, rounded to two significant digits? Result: 0.039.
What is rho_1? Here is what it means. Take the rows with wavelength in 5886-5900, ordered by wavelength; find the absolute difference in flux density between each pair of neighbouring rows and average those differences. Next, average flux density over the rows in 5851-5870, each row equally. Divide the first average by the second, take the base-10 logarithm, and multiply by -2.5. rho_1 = 3.93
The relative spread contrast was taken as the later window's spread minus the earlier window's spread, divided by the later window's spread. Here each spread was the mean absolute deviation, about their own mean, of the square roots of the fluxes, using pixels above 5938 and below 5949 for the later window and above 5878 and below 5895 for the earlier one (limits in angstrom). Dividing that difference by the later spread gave -4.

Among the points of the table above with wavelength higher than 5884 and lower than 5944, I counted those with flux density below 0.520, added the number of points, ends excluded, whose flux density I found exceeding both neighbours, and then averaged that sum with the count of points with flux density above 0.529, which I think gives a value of 11.5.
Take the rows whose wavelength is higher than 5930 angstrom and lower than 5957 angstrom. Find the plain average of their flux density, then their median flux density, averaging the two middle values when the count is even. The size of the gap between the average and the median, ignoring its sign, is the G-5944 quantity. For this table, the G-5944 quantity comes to 0.012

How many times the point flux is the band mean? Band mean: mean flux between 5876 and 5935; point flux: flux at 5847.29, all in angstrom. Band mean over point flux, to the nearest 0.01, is 0.86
